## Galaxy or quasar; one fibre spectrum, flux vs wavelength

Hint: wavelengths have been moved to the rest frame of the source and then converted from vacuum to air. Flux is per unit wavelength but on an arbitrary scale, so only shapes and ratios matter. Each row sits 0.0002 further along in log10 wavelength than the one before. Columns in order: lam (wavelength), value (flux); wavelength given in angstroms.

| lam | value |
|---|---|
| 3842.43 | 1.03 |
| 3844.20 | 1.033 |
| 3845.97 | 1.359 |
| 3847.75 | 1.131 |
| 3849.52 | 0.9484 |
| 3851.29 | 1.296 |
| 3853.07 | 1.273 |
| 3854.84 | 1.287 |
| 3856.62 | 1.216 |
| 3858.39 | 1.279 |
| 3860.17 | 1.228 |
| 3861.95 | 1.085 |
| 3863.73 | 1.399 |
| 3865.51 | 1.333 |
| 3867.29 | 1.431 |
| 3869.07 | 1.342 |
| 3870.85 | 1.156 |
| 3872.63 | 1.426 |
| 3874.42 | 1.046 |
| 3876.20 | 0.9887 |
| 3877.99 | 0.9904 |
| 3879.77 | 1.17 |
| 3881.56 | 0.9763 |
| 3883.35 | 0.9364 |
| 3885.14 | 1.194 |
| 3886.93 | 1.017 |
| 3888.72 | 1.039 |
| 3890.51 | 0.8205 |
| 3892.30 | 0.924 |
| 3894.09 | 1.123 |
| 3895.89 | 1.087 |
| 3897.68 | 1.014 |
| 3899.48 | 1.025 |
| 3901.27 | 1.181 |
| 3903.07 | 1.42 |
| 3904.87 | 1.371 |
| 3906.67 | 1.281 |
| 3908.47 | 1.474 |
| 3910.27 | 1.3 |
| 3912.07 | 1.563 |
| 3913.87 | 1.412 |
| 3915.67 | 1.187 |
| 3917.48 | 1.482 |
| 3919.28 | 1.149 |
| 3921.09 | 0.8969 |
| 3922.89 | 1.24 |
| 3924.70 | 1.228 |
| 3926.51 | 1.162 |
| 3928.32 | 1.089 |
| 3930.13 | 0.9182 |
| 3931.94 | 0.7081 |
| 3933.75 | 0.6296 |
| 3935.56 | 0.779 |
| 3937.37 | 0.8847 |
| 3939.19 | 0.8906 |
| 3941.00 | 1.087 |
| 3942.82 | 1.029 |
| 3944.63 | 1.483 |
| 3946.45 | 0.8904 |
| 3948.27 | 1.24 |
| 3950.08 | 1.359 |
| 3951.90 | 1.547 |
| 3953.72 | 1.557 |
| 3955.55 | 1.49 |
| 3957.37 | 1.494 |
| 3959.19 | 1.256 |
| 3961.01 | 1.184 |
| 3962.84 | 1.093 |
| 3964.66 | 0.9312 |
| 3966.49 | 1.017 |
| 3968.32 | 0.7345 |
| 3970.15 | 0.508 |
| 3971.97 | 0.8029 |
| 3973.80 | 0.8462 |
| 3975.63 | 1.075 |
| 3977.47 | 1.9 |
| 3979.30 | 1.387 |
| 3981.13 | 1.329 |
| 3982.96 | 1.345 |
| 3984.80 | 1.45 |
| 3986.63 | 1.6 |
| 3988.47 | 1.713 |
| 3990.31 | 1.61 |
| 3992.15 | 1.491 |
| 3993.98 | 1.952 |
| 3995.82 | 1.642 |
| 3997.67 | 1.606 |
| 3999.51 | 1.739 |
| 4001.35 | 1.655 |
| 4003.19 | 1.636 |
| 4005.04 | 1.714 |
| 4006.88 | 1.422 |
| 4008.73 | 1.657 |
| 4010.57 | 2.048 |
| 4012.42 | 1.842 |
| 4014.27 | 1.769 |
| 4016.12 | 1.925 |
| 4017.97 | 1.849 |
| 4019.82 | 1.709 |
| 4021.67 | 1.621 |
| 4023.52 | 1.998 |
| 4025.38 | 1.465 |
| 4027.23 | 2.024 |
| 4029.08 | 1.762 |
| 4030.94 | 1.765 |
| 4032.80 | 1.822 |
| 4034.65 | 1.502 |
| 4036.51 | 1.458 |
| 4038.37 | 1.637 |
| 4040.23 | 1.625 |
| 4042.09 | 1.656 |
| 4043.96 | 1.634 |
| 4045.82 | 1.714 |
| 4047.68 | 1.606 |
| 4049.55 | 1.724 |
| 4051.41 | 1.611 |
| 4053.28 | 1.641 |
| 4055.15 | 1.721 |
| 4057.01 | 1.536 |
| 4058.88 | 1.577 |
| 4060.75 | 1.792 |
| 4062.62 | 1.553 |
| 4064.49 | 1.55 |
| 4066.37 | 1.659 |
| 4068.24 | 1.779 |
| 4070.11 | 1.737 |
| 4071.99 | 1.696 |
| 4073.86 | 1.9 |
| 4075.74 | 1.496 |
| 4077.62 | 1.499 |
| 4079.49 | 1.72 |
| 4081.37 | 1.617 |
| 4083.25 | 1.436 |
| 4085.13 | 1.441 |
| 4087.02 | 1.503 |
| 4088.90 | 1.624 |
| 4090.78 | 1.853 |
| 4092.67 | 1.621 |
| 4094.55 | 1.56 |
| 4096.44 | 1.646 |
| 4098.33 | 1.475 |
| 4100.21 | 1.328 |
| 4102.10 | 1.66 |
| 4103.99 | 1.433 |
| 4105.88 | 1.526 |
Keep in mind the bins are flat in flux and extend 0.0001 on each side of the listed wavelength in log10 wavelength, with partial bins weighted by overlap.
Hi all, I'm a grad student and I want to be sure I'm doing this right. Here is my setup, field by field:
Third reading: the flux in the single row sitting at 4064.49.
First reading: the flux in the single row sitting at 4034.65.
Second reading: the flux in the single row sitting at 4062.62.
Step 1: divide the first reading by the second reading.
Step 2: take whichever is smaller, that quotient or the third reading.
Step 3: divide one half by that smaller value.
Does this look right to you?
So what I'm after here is 0.5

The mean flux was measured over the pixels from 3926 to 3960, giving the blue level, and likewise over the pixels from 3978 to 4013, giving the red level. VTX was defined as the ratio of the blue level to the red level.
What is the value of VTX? 0.70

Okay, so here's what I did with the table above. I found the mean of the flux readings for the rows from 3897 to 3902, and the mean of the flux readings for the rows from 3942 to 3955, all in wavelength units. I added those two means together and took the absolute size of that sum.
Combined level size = 2.4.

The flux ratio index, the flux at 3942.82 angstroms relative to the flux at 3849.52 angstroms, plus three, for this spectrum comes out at 4.08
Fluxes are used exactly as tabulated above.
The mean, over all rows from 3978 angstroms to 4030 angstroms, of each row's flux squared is 2.9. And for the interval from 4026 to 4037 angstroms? 3.0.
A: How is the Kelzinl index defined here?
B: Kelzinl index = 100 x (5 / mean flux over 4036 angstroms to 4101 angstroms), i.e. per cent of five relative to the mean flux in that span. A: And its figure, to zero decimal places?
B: 309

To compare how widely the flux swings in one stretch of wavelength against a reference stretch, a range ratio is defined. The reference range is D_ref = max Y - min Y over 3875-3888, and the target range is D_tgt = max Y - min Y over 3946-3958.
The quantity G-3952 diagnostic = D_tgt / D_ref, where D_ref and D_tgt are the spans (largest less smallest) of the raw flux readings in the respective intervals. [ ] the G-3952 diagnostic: 2.6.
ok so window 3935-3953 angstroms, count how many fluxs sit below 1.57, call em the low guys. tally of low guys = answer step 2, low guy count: 10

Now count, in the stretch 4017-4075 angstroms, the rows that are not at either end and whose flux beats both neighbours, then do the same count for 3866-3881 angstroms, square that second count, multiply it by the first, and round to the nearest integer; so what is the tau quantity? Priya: 10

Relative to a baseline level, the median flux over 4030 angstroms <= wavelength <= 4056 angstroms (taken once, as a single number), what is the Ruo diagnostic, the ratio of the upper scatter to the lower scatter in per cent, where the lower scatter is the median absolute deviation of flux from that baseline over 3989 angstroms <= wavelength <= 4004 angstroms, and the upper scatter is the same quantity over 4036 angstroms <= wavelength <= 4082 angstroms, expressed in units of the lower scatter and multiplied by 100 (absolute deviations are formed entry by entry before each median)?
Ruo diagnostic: 261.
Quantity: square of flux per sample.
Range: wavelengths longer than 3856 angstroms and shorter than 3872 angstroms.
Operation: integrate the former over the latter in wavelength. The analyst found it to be 26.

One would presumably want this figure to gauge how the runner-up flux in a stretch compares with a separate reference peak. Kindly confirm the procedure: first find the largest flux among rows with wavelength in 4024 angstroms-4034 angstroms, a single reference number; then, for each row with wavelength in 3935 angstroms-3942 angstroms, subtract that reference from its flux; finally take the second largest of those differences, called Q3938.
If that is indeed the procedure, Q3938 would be -1.13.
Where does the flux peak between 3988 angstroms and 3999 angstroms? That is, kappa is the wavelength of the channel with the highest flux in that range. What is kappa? 3993.98 angstroms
